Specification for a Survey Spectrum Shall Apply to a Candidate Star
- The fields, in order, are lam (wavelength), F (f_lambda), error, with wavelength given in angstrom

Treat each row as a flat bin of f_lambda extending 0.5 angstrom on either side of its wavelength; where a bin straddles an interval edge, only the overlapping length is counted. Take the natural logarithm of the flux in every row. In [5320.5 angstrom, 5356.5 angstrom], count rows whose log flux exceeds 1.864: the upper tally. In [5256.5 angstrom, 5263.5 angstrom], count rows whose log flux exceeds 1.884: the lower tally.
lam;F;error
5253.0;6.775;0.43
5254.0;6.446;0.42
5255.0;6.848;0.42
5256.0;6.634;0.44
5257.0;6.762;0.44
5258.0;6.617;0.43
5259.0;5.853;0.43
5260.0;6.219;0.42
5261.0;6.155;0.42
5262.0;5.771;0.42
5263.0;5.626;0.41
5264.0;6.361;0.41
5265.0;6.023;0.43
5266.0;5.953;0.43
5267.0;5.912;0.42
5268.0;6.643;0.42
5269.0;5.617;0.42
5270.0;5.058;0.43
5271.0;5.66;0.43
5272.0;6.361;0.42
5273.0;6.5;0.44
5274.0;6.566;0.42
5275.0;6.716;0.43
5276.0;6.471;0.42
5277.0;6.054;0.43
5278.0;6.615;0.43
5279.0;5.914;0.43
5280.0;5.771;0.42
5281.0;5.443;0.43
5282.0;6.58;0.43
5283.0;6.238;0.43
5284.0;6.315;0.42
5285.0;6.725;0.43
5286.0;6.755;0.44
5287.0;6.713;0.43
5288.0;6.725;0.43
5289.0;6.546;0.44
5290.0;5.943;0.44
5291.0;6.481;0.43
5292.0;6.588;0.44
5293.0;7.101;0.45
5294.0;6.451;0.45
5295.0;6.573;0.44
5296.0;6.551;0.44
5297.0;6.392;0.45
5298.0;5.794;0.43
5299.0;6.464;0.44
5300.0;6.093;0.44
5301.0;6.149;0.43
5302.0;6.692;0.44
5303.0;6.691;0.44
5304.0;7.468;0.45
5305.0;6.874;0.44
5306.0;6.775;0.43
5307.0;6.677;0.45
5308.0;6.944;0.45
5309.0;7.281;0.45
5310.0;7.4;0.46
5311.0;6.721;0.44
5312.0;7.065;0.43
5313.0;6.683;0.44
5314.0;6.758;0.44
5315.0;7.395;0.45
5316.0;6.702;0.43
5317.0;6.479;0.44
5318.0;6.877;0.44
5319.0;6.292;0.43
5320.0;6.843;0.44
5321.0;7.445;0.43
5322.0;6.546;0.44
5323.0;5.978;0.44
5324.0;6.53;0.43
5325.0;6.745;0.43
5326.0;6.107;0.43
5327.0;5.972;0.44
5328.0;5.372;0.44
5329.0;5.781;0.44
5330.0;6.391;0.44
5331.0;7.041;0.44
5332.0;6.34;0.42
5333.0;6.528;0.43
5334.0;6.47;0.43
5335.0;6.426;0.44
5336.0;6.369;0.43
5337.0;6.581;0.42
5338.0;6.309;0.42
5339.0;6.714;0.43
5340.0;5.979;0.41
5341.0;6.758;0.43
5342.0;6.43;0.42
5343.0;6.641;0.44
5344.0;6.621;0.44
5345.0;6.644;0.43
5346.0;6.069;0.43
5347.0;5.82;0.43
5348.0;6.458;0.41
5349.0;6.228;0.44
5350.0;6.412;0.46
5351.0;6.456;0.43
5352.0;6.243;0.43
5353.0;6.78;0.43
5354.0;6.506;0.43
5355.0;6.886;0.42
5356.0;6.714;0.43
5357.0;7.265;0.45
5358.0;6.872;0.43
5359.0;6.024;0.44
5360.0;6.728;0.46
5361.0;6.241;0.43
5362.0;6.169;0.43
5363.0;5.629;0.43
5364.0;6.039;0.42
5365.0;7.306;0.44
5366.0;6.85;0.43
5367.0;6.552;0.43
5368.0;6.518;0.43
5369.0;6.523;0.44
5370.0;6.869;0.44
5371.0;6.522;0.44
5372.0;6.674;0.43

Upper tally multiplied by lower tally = 38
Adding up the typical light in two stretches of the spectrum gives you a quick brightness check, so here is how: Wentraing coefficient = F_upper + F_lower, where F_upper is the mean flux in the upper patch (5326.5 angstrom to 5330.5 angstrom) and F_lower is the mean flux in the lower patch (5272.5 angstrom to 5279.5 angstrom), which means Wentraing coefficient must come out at 12.3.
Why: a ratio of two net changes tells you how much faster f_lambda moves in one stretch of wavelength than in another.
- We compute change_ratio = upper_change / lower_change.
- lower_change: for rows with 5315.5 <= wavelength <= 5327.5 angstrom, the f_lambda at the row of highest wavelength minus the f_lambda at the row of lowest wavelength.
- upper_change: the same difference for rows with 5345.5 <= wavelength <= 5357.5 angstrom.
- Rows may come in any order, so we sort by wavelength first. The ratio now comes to -1.6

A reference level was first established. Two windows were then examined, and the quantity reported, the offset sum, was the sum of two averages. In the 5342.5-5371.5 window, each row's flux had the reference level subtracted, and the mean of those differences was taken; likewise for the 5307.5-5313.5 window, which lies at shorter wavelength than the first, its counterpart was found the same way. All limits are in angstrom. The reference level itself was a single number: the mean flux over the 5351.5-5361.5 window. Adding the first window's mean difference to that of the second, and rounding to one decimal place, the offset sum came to 0.3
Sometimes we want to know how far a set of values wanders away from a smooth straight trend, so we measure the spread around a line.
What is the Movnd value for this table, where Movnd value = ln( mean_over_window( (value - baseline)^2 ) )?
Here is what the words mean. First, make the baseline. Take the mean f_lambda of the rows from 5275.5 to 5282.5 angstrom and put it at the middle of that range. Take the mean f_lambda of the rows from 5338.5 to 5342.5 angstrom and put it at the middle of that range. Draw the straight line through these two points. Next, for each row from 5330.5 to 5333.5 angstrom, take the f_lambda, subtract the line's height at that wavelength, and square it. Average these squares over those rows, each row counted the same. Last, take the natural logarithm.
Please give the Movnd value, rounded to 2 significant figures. -2.0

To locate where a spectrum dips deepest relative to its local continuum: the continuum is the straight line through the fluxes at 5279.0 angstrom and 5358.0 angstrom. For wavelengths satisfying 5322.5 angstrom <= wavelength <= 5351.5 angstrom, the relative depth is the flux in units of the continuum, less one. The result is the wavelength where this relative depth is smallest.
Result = 5328.0 angstrom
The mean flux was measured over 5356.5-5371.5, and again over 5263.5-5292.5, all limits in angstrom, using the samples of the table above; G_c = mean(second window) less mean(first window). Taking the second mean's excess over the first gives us -0.29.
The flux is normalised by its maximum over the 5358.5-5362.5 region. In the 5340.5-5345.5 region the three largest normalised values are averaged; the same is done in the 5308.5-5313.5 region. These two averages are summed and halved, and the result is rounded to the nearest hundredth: 1.04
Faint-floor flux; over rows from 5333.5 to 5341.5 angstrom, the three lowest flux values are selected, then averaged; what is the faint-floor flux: 6.22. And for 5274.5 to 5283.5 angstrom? 5.71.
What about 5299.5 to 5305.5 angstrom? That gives 6.31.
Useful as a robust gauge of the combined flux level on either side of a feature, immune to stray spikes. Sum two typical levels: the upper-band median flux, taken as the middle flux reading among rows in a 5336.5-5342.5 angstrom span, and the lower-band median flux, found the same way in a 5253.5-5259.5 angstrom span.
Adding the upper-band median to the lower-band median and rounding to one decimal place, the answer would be 13.1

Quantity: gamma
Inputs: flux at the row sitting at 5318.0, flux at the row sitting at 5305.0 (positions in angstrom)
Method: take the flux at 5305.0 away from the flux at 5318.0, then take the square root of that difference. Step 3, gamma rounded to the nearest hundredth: 0.05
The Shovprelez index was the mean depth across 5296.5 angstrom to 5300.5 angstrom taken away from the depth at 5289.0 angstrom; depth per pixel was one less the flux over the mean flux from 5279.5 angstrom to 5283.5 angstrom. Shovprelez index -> -0.060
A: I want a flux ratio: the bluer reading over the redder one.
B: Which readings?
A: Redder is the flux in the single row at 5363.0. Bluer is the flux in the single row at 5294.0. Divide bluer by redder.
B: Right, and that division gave 1.15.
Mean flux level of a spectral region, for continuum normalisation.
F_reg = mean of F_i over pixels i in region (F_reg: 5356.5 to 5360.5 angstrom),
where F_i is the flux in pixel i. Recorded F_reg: 6.7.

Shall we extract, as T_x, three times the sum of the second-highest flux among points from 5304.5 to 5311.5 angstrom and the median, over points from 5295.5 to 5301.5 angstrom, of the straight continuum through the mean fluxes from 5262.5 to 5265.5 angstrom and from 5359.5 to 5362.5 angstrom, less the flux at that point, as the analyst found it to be 21.4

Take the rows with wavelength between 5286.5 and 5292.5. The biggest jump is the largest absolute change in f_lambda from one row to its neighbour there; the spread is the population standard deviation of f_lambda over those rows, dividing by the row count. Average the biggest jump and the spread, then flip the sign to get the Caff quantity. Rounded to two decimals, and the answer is -0.43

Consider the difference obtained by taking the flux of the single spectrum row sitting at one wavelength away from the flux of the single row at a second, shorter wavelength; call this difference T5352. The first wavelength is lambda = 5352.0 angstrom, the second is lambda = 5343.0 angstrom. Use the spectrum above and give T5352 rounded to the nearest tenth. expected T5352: 0.4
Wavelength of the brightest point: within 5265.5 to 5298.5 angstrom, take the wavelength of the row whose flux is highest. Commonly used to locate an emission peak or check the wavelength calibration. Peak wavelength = 5293.0 angstrom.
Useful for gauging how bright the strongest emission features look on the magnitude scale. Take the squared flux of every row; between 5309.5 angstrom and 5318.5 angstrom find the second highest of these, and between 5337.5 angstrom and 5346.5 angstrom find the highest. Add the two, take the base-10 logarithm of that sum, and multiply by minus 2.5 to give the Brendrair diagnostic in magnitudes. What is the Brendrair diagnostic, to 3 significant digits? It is -5.00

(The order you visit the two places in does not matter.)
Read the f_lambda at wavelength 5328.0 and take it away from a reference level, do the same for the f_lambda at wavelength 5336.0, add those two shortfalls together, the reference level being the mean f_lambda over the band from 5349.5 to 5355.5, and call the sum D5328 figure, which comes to 1.4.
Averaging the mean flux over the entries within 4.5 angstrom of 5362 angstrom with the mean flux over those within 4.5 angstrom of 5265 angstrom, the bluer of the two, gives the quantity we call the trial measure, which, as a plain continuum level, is 6.22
